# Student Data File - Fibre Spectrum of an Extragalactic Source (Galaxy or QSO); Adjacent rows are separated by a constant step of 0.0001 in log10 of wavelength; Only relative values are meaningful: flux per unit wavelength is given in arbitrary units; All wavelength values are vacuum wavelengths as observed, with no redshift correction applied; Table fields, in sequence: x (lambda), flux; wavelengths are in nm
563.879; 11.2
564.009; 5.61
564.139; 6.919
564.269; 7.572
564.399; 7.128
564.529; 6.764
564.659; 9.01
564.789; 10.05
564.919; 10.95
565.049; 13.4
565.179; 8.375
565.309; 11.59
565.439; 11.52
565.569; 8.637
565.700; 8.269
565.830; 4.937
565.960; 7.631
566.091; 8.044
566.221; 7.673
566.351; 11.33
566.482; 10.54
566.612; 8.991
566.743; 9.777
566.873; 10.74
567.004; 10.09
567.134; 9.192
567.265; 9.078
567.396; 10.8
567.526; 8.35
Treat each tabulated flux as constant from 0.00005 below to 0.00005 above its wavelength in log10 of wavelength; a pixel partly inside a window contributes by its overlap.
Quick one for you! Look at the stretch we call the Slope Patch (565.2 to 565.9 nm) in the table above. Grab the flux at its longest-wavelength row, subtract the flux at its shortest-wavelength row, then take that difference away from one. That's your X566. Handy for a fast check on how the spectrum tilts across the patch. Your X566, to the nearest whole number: 8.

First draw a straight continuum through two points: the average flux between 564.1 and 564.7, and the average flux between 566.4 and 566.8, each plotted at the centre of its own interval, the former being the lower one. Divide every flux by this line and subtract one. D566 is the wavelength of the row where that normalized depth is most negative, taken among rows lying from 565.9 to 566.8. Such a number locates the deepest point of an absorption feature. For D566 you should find 566.221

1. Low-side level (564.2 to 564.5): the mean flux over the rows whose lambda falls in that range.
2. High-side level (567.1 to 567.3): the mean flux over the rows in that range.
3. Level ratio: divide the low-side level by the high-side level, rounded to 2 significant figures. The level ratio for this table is 0.80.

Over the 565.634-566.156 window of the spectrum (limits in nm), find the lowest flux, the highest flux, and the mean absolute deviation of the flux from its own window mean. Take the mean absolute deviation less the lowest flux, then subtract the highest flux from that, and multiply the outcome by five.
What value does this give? -60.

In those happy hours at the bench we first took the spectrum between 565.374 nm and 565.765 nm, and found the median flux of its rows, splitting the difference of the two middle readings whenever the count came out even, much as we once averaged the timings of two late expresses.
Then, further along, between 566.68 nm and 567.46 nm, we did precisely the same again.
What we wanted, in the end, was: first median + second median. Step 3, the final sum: 18.6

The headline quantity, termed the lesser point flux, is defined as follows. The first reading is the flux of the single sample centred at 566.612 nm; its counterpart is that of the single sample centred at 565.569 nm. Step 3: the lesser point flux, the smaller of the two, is 8.6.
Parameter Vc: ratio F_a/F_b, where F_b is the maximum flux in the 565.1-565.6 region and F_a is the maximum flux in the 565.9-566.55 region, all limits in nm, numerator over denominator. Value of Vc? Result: 1.0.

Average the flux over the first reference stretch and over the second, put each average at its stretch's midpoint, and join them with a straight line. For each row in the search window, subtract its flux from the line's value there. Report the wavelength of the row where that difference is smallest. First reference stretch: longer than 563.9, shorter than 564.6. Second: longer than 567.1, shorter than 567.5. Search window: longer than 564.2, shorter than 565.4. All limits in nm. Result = 565.049 nm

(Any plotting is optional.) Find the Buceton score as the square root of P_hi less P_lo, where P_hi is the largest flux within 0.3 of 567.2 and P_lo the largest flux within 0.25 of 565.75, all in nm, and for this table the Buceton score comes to 1.47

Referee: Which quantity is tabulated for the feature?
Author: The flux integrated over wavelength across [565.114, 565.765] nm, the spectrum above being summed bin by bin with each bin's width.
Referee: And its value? 6.3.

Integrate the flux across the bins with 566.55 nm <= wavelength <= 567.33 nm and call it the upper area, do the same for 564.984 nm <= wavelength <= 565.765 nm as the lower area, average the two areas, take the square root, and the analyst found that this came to 2.79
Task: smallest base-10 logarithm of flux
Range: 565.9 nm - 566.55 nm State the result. 0.88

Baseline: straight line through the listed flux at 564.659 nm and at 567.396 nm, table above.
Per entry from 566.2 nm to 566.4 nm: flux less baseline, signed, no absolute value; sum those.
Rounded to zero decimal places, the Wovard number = -1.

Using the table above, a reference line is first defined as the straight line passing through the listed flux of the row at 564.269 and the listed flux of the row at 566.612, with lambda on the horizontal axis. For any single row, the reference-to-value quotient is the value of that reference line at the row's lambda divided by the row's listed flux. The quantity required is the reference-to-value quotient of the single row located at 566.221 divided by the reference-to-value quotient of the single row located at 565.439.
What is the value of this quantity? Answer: 1.59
